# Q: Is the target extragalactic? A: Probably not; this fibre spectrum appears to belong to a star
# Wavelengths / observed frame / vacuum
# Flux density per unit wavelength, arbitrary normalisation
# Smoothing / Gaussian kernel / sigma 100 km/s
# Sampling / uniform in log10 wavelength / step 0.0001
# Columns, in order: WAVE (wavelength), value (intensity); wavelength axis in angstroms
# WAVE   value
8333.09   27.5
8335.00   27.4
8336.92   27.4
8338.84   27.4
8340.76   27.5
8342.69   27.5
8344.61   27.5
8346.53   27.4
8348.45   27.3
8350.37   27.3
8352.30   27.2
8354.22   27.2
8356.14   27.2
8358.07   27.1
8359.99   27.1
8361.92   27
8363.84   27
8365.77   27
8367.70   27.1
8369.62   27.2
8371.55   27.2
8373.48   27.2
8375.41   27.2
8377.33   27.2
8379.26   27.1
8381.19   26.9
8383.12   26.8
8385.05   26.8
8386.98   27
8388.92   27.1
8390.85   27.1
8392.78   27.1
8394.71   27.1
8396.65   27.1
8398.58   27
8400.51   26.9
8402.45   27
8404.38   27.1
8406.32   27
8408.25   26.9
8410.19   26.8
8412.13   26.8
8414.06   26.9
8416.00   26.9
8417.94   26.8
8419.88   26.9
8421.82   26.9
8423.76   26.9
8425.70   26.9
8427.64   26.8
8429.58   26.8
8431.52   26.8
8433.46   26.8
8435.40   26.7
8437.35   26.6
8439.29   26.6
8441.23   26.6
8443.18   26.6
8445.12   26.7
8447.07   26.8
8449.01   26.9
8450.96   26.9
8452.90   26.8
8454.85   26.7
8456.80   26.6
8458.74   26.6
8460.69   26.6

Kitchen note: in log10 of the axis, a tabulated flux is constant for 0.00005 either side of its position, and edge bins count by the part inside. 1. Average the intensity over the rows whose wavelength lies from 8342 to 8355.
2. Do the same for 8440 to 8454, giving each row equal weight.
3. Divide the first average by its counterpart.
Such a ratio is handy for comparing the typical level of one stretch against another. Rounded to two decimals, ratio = 1.02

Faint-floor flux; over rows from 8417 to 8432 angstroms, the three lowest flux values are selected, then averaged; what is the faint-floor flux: 26.8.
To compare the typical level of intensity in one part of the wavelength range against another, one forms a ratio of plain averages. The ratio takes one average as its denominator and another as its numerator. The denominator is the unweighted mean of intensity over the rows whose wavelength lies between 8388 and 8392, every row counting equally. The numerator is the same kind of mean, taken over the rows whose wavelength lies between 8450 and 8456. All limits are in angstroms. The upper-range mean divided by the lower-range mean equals 0.99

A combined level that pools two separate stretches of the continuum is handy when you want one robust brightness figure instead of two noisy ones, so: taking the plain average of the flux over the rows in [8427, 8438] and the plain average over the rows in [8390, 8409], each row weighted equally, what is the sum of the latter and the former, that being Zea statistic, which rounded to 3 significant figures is 53.8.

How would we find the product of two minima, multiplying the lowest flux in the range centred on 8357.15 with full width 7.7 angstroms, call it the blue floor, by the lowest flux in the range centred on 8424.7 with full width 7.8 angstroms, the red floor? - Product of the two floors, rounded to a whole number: 726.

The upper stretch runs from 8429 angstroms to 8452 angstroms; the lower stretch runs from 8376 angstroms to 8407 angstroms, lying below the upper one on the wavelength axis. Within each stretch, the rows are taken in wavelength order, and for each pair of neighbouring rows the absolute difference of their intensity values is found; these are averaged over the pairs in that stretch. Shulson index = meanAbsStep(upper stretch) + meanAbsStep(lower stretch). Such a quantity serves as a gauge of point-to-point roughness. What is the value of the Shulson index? 0.13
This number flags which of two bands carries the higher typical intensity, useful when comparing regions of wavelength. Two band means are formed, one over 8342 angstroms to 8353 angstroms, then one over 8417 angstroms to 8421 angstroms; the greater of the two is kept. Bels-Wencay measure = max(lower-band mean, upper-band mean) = 27.37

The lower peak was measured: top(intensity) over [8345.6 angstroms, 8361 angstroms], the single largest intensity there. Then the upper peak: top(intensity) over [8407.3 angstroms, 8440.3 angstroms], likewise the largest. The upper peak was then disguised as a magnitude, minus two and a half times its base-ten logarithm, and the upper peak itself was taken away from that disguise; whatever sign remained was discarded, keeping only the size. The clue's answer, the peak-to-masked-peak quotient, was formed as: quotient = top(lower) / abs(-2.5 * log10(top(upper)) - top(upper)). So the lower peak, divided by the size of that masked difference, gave 0.899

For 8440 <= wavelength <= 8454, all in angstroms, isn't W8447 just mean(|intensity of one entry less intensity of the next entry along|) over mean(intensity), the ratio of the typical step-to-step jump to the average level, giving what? 0.0025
